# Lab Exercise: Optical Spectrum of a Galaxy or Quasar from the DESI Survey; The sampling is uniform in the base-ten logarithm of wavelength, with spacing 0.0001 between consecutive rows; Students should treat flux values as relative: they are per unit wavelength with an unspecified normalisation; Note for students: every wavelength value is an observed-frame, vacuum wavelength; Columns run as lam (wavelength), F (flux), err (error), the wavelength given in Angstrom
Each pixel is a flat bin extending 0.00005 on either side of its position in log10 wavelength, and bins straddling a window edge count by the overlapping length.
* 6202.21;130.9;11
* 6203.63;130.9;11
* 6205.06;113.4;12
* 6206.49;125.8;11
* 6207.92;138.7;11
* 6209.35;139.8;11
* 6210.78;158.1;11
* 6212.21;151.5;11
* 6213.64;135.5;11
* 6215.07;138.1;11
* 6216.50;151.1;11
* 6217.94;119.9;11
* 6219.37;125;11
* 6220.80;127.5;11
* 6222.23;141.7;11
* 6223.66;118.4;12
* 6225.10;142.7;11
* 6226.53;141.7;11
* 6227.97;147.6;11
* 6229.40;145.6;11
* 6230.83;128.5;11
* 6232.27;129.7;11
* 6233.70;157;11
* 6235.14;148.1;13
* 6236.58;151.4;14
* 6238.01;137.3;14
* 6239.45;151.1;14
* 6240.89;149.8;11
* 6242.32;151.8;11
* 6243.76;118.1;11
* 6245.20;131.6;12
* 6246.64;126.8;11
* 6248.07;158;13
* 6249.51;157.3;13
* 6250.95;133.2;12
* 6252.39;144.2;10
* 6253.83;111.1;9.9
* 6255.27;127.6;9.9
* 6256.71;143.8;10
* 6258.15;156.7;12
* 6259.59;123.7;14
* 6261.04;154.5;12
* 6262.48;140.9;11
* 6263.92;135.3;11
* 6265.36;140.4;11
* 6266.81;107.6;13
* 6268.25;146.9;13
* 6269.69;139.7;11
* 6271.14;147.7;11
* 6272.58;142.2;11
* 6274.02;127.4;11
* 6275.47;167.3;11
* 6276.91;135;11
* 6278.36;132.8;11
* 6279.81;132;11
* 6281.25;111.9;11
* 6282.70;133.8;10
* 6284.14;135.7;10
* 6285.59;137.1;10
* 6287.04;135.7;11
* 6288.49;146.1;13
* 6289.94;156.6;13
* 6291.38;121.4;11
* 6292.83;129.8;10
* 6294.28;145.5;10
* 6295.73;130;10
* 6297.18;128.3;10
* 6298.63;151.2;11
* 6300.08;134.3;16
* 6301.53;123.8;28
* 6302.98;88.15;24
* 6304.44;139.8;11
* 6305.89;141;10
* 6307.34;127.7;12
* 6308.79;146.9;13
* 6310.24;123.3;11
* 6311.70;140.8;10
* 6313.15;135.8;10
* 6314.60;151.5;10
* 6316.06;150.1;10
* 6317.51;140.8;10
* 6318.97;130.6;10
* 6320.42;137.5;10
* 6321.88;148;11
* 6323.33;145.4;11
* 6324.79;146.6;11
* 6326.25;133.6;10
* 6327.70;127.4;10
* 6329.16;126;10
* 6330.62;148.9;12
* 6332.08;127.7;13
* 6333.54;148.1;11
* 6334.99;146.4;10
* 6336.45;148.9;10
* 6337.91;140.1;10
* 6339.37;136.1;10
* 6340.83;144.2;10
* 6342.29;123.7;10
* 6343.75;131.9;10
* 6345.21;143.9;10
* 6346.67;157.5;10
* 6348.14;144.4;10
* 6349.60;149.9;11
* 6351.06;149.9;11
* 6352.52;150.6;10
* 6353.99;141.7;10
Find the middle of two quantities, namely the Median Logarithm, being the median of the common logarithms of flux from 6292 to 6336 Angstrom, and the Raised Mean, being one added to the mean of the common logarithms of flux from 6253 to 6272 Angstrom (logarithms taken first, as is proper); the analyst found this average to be 2.64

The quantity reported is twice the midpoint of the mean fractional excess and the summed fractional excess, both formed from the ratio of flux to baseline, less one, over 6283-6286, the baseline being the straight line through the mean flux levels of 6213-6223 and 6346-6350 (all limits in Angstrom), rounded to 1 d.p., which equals -0.1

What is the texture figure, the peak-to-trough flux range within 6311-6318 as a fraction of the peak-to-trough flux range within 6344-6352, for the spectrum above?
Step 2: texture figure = 1.2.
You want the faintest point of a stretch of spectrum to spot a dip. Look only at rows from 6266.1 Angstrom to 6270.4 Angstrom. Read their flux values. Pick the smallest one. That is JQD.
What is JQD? 107.6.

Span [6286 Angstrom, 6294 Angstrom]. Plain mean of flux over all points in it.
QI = 138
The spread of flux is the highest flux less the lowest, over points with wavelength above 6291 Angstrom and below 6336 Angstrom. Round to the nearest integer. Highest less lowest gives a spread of 63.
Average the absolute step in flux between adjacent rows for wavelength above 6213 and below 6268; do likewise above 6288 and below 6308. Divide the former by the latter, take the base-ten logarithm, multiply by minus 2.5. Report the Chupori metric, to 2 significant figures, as 0.27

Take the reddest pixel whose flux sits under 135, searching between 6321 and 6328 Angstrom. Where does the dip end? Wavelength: 6327.70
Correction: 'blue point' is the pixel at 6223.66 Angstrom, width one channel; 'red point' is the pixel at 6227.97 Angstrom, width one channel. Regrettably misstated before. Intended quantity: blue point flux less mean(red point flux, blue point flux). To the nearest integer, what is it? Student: -15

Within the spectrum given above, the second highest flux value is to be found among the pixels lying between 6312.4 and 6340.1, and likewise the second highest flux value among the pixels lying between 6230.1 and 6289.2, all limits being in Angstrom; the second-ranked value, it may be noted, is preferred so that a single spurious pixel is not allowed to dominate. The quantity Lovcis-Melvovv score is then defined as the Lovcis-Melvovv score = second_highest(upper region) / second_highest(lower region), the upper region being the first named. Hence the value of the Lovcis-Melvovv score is 0.95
